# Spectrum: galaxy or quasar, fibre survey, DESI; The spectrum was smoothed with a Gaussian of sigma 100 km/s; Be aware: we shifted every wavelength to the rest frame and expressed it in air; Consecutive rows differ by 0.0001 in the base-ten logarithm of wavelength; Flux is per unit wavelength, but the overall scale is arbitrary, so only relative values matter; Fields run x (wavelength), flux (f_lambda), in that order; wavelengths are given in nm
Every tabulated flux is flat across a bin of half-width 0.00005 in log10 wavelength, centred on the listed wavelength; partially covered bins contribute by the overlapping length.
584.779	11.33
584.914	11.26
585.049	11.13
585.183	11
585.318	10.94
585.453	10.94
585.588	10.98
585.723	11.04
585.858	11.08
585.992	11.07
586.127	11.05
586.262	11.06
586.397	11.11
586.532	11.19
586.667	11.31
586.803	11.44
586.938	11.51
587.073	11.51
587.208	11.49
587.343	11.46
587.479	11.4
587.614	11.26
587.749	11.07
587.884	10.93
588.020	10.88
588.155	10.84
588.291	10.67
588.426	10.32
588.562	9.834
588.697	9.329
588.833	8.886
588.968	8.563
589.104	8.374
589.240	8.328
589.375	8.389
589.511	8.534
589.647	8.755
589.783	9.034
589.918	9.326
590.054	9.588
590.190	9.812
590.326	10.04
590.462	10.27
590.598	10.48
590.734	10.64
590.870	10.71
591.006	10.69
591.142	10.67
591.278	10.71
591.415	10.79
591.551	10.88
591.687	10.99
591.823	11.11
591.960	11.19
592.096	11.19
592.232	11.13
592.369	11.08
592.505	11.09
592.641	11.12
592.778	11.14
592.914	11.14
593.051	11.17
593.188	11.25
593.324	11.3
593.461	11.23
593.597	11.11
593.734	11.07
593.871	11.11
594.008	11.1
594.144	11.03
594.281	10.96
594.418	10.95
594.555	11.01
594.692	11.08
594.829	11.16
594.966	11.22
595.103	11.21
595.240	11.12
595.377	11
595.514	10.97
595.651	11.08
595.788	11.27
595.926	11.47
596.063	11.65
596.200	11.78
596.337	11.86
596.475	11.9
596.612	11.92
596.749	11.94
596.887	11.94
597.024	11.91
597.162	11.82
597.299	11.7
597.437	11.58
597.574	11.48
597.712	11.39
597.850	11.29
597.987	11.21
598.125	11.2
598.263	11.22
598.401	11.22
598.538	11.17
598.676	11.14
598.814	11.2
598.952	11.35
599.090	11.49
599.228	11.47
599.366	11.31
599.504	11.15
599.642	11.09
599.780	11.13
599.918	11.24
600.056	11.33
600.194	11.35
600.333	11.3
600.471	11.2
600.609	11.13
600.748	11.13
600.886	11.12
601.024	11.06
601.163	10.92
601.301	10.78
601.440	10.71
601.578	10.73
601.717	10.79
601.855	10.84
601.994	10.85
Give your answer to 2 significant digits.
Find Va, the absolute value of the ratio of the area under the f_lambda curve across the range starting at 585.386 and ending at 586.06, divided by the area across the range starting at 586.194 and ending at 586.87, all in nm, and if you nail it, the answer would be 0.98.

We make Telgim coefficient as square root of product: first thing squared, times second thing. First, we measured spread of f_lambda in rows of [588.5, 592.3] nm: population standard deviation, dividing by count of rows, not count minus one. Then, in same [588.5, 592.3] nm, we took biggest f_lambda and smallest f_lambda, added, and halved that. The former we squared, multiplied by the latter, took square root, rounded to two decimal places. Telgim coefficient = 3.09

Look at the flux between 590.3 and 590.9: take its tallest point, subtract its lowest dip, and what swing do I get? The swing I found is 0.67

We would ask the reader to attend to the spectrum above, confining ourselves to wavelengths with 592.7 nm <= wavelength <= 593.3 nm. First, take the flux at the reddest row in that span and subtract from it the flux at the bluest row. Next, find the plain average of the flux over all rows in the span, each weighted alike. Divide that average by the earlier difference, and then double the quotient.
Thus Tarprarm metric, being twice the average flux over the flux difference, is 203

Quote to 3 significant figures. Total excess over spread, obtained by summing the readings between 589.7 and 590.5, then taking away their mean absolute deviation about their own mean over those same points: 57.7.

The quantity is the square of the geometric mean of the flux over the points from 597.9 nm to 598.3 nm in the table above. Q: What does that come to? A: 126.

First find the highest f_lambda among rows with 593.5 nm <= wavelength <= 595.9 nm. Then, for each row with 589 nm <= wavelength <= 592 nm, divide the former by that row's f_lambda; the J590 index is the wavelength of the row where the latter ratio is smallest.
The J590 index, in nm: 591.960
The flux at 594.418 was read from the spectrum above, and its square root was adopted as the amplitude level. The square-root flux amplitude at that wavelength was 3.31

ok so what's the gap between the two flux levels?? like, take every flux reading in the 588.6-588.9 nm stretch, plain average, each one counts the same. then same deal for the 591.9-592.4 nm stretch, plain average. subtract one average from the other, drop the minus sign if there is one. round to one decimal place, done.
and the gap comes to 2.0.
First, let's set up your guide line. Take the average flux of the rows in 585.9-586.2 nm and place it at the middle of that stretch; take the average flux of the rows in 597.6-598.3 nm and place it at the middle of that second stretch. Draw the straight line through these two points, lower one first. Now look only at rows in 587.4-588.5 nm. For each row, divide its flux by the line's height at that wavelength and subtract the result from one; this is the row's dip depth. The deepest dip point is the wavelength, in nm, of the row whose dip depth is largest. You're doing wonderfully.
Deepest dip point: 588.426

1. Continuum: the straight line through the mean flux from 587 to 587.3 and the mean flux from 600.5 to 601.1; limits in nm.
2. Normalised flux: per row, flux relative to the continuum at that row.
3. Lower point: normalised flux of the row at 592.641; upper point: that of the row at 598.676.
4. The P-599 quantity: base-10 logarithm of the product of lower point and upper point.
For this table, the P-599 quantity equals -0.010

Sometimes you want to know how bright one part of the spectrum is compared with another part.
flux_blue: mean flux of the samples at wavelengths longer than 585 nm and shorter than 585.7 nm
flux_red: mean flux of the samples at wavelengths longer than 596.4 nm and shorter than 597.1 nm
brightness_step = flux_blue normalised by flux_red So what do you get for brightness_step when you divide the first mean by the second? 0.92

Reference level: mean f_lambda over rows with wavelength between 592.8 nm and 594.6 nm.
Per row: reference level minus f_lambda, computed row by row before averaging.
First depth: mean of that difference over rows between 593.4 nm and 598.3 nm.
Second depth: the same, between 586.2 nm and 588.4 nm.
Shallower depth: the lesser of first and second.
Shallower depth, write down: -0.249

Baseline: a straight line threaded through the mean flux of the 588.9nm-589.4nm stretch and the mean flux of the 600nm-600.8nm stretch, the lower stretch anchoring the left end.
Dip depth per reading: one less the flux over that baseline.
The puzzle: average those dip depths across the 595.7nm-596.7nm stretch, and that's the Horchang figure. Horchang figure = -0.15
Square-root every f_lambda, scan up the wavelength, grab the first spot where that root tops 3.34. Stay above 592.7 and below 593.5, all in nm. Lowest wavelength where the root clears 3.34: 593.051 nm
